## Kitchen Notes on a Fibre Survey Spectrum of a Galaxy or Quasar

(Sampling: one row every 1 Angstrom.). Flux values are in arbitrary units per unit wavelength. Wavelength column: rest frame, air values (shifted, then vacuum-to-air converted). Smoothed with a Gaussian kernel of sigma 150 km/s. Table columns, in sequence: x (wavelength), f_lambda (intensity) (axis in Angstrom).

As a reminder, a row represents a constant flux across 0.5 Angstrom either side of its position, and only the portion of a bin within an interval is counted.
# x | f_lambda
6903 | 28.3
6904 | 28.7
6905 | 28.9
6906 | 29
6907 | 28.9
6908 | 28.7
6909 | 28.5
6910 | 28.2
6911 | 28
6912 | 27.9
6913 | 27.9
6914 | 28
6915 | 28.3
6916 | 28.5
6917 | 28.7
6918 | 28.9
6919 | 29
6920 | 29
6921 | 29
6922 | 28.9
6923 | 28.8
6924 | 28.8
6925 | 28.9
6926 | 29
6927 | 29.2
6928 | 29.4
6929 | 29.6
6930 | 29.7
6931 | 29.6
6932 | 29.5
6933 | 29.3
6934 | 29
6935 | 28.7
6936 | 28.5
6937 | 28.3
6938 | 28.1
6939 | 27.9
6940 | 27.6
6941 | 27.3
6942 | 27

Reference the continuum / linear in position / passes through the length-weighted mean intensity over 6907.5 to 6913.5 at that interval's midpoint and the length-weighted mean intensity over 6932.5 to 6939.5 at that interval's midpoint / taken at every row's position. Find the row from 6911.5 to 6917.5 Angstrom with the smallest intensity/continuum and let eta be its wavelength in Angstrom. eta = 6913 Angstrom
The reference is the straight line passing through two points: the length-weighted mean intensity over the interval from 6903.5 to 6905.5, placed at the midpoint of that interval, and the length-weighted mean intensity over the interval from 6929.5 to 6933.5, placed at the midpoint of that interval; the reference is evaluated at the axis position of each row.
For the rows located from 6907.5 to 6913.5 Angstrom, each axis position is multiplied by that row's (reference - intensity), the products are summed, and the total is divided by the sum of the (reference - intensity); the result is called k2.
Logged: 6911.3 Angstrom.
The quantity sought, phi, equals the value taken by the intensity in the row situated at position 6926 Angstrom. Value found 29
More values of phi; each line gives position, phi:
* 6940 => 27.6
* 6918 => 28.9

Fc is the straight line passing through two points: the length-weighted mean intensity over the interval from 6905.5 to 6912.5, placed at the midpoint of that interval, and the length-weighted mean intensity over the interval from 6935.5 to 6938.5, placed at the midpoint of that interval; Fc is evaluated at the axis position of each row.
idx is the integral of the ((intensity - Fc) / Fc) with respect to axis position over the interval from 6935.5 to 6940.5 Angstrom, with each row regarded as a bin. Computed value -0.04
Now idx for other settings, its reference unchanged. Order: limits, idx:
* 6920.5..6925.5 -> 0.09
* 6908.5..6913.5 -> -0.06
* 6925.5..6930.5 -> 0.18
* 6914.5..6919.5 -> 0.05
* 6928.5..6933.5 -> 0.21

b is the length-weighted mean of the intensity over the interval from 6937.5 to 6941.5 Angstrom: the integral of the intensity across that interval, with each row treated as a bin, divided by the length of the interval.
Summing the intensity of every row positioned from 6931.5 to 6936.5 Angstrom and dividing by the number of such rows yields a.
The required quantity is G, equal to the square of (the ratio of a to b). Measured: 1.09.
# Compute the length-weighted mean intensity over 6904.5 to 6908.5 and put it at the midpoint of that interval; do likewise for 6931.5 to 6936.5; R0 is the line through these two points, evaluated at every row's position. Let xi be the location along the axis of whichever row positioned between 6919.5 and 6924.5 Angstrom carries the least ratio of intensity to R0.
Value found 6924 Angstrom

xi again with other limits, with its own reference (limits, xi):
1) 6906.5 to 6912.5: 6912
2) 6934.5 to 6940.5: 6940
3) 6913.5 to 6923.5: 6914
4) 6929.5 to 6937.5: 6937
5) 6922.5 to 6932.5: 6924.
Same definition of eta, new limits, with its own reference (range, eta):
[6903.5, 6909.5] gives 6909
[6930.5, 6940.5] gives 6940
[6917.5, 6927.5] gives 6924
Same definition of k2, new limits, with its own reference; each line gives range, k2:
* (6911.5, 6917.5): 6914.0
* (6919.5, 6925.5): 6923.0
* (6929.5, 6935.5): 6935.1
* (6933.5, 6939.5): 6937.1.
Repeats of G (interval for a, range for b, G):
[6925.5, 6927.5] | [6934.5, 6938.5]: 1.05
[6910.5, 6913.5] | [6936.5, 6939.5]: 0.99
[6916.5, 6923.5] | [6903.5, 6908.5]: 1.00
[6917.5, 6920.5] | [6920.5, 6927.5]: 1.00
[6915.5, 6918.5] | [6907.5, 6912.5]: 1.03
